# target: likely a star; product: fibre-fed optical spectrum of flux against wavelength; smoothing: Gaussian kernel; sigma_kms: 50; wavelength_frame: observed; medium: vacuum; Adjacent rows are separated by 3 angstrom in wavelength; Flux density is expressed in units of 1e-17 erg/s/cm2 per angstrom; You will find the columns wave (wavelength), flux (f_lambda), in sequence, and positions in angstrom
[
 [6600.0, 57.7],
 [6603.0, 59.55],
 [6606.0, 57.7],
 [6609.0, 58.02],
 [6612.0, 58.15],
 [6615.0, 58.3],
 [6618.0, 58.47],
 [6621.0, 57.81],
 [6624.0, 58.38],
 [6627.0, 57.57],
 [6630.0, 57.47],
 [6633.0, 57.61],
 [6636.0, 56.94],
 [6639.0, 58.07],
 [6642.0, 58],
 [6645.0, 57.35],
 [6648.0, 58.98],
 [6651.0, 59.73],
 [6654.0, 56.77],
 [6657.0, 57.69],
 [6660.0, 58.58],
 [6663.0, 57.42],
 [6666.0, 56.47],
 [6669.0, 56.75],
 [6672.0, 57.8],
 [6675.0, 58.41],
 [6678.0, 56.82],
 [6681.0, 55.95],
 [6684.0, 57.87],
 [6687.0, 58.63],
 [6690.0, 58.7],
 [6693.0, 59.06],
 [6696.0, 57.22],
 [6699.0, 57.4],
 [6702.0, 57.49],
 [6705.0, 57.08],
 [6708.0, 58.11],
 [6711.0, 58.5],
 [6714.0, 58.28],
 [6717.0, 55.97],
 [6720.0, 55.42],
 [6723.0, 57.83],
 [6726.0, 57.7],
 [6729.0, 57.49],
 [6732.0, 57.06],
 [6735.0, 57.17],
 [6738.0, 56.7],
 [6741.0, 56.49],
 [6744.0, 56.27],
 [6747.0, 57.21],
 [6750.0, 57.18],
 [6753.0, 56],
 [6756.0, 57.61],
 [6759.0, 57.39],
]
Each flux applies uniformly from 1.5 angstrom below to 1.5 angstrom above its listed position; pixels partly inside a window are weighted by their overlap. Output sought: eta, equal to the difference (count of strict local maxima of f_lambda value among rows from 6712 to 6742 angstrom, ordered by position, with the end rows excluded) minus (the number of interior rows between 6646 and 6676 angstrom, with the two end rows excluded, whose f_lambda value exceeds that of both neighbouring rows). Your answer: 0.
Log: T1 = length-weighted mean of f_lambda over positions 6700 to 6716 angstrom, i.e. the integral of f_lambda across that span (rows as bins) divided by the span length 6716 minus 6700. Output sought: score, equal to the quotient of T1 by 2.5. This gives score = 23.1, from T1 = 57.8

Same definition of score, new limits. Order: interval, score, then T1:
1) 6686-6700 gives 23.3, 58.2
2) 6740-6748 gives 22.7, 56.6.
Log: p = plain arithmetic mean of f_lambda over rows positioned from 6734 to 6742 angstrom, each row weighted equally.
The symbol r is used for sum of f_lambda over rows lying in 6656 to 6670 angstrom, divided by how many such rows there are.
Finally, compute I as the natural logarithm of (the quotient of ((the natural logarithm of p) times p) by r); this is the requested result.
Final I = 1.39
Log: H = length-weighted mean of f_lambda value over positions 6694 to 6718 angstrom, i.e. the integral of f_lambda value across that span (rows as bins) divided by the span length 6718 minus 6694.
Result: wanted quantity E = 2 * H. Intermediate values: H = 57.6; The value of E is 115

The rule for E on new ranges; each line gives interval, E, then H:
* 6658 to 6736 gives 115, 57.5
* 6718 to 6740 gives 114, 57.0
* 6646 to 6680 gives 115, 57.7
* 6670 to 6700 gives 116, 57.8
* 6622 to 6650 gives 116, 57.9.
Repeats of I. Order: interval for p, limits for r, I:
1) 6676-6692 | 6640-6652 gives 1.38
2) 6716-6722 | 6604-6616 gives 1.35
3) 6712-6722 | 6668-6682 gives 1.38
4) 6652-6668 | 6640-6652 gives 1.38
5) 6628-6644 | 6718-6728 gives 1.41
